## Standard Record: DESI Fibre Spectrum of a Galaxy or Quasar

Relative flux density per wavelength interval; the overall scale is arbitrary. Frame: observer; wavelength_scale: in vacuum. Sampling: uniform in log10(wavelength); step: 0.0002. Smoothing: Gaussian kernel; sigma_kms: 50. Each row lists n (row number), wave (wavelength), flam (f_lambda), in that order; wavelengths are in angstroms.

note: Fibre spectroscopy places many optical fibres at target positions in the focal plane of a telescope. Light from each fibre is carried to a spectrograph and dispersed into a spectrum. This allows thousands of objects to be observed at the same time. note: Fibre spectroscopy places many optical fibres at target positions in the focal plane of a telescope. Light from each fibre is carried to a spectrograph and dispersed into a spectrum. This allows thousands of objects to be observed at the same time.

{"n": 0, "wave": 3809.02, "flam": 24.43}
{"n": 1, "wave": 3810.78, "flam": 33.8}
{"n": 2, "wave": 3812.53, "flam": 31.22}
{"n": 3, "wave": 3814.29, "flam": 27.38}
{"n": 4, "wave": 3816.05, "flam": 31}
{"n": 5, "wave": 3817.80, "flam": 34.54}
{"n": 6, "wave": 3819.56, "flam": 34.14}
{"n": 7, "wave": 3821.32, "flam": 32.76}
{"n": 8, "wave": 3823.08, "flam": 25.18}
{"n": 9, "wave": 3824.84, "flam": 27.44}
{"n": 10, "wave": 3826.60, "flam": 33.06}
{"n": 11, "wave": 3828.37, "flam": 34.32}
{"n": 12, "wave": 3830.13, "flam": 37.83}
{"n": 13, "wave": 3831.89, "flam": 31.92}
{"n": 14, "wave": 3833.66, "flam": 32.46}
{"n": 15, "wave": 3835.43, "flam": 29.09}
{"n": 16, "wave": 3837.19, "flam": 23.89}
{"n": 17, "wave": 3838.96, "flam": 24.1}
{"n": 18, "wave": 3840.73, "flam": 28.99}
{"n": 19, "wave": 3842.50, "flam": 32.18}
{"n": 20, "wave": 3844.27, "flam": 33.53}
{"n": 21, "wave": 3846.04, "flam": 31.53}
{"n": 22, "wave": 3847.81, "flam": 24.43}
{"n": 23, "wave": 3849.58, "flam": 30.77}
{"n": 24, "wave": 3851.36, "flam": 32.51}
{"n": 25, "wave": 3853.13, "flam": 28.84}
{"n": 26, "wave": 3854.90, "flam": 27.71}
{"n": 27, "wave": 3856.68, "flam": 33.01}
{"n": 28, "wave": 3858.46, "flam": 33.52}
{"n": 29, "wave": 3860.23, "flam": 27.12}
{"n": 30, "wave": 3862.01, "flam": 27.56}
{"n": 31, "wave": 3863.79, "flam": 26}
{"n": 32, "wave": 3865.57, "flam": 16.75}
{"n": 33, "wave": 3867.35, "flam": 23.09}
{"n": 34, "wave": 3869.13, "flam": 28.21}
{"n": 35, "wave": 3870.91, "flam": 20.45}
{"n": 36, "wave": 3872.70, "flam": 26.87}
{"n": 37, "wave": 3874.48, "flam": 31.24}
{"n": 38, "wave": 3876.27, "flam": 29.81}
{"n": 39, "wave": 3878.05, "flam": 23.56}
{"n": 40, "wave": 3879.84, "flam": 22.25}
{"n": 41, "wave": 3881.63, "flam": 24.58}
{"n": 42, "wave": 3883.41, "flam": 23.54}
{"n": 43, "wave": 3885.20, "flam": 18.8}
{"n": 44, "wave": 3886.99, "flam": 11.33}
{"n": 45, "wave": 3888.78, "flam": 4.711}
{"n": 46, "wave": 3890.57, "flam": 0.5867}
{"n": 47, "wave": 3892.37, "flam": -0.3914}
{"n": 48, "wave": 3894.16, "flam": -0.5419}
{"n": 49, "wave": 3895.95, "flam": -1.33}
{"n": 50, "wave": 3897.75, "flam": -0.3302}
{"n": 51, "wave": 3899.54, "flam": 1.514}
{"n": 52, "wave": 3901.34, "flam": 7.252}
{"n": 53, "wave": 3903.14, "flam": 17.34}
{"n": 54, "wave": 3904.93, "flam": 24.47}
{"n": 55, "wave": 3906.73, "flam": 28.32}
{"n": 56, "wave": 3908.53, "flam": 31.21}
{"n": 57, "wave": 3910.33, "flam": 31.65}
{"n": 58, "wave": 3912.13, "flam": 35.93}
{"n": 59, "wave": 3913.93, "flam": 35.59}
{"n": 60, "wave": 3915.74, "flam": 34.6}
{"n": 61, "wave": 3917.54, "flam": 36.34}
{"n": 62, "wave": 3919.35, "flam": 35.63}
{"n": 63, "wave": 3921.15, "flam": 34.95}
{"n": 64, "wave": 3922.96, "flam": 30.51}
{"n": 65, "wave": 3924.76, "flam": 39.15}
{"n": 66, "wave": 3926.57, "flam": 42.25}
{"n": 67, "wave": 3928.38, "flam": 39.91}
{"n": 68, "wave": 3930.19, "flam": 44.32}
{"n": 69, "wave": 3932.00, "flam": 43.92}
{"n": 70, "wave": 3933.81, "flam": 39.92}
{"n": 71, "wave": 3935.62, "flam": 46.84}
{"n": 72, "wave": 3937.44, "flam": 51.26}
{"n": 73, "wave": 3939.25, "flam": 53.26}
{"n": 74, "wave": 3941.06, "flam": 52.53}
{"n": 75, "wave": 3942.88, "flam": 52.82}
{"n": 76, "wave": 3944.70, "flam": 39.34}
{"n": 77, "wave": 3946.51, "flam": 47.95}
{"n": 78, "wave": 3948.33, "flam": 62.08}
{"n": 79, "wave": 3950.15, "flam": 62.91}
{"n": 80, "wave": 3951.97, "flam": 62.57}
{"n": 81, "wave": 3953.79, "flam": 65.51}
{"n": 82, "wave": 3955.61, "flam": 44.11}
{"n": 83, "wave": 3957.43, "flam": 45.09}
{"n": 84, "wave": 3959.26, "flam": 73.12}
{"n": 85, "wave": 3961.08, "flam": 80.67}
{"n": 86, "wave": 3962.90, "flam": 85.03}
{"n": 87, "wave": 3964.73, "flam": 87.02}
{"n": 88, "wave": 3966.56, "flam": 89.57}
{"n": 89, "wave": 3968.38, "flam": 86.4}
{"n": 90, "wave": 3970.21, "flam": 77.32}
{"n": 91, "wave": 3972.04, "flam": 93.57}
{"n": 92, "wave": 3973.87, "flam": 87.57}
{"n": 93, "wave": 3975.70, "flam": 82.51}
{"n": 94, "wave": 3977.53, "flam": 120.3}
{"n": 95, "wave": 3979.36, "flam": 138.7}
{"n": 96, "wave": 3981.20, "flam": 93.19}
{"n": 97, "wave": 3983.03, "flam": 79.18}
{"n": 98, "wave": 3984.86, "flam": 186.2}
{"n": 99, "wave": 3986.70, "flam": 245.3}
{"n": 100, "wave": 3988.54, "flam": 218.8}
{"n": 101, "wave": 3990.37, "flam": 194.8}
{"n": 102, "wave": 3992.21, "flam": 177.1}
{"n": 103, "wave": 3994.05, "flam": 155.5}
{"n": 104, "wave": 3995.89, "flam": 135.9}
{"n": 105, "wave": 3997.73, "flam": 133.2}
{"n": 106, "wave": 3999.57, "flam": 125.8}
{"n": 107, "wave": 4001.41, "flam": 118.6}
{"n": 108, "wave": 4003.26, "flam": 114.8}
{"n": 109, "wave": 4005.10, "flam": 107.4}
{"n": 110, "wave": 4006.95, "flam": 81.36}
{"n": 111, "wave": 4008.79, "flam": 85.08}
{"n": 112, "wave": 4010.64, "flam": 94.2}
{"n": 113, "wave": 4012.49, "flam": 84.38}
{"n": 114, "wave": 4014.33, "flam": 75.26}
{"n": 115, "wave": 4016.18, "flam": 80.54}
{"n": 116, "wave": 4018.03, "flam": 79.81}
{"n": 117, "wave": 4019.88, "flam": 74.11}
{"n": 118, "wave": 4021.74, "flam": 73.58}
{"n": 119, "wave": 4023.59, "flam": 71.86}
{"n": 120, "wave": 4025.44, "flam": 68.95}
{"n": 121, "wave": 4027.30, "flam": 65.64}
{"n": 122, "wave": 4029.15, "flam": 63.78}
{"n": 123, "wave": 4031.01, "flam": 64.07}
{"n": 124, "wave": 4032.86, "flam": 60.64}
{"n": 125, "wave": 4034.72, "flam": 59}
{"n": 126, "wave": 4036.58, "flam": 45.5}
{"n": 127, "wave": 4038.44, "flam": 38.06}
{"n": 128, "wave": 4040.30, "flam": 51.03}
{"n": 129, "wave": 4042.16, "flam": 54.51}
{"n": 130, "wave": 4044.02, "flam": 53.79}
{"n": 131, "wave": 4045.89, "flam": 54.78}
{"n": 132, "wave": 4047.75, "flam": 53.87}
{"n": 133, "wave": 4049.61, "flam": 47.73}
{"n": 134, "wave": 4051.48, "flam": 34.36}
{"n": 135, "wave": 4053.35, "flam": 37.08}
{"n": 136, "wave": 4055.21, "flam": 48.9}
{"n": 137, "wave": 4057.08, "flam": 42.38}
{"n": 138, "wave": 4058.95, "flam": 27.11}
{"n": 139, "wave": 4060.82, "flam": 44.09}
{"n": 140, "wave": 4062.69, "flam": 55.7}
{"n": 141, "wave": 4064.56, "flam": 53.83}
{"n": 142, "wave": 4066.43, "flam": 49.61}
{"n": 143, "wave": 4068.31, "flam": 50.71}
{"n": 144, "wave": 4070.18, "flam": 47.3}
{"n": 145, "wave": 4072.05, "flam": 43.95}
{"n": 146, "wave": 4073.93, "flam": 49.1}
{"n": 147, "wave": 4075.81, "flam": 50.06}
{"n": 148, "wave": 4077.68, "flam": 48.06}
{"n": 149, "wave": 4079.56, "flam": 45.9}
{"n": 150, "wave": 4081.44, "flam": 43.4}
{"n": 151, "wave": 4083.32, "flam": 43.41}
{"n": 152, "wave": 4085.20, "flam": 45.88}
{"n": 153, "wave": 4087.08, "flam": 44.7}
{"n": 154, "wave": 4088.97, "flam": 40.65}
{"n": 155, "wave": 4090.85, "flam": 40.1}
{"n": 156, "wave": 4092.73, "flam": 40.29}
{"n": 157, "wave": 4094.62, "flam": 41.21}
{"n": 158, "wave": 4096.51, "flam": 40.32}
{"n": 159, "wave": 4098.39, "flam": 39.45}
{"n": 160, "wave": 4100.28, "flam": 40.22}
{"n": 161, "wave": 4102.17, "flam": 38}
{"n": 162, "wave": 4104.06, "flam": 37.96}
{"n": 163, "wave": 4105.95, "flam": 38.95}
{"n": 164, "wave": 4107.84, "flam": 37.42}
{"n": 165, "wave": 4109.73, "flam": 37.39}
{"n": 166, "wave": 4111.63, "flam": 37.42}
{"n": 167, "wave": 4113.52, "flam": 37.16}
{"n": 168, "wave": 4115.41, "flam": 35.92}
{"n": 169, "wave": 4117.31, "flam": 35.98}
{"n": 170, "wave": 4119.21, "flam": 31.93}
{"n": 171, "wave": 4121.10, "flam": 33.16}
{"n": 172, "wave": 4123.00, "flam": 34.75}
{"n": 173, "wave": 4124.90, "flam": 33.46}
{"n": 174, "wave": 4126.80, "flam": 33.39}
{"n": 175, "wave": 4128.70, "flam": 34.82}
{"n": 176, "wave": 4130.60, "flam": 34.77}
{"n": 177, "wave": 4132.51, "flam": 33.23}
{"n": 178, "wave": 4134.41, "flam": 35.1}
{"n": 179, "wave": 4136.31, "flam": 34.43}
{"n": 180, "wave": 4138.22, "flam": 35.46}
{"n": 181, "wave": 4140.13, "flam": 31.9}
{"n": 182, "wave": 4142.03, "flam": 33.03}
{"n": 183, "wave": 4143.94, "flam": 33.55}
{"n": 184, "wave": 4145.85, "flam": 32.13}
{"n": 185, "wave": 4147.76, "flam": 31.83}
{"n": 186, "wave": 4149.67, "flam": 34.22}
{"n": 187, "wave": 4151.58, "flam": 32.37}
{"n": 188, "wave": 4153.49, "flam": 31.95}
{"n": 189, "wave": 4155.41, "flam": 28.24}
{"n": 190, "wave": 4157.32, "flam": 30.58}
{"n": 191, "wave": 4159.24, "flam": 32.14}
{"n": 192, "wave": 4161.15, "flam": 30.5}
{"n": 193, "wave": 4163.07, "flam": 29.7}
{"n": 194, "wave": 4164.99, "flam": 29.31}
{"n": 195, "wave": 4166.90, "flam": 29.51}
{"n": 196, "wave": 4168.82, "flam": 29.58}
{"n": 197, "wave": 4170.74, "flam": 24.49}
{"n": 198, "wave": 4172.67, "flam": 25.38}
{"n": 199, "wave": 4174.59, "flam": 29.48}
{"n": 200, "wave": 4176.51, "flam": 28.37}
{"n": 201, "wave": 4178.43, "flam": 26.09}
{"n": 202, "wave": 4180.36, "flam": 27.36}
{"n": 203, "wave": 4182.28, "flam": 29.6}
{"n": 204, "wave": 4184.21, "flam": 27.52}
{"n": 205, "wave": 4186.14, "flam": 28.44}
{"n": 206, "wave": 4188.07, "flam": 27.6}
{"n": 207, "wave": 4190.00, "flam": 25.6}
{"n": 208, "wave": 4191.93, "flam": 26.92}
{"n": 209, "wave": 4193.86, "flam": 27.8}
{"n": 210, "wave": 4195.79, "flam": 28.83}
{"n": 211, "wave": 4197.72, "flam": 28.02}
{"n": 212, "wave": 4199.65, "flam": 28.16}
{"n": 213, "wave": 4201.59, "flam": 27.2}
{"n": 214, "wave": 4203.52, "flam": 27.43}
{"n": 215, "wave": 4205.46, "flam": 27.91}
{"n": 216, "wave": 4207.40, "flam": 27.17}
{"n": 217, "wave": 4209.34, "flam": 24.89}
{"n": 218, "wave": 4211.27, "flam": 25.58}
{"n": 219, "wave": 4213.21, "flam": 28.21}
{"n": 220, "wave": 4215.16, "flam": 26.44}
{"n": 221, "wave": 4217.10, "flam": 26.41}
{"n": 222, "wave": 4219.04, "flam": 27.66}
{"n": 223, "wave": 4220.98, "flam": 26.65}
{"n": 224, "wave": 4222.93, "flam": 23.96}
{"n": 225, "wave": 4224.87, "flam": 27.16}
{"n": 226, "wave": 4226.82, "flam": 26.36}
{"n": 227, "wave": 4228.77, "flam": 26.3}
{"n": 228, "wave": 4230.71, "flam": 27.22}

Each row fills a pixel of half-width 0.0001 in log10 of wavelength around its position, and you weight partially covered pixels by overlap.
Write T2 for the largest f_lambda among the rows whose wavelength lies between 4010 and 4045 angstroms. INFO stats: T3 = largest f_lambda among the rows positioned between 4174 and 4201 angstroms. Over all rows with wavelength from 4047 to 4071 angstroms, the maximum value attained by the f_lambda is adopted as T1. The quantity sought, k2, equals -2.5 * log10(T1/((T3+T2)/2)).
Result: 0.1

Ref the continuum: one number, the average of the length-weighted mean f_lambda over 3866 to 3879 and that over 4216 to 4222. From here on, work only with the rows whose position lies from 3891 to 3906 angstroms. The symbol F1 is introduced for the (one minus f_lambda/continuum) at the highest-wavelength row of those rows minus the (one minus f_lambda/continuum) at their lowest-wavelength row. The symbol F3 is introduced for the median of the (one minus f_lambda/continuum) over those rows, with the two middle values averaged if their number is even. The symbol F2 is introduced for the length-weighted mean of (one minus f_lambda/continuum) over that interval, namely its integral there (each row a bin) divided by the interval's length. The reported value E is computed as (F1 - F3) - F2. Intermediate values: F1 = -0.94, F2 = 0.8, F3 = 1.0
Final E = -2.7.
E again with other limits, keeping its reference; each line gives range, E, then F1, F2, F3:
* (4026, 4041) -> 3.0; 0.55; -1.1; -1.3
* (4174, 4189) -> 0.2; 0.07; -0.1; -0.1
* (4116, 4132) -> 0.6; 0.05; -0.3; -0.3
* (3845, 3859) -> 0.3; -0.08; -0.1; -0.2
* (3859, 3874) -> 0.0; 0.01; 0.1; 0.0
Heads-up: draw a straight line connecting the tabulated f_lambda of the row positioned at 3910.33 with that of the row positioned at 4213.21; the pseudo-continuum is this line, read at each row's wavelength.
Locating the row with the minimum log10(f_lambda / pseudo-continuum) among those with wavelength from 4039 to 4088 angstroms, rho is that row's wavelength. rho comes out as 4058.95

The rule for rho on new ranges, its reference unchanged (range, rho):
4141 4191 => 4170.74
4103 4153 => 4119.21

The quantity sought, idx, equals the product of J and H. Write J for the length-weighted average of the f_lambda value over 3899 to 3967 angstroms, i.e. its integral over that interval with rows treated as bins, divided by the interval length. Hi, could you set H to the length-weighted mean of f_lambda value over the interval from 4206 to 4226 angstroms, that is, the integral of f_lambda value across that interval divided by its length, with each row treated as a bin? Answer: 1209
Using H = 26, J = 46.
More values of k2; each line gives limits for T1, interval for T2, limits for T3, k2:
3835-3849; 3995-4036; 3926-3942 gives 1.1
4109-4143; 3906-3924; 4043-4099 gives 0.2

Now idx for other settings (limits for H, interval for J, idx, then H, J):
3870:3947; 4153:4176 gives 822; 28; 29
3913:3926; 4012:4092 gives 1892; 35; 53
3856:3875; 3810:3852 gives 816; 27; 31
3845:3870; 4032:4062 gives 1317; 28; 47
